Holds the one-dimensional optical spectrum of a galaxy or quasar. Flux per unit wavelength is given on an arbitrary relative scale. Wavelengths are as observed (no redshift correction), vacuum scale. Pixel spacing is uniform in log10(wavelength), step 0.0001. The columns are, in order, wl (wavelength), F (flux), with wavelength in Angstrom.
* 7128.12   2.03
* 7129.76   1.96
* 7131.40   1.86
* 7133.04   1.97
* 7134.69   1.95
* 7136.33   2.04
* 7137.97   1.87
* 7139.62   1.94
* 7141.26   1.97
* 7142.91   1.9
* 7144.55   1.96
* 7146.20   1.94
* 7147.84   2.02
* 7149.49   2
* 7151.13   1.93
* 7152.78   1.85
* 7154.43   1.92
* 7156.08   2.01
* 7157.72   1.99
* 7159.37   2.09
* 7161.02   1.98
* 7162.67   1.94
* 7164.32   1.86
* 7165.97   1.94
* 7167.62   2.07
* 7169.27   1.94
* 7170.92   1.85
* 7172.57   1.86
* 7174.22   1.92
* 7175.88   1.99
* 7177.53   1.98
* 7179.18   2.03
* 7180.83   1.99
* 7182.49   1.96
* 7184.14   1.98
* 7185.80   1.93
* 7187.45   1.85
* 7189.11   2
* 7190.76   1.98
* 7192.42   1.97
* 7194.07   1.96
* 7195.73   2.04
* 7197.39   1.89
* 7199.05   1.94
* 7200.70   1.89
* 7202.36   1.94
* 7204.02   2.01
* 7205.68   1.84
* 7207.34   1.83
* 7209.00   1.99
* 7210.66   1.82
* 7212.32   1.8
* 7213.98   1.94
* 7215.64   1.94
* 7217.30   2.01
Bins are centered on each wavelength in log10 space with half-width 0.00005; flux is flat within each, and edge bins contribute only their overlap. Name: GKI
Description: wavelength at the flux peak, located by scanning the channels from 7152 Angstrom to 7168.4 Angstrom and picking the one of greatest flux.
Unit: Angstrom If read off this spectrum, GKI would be 7159.37 Angstrom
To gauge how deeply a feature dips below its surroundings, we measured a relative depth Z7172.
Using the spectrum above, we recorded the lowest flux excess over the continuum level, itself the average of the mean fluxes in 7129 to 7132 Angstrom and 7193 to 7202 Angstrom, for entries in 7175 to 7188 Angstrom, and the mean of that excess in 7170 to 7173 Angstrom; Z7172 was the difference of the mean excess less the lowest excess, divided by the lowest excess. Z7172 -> -0.1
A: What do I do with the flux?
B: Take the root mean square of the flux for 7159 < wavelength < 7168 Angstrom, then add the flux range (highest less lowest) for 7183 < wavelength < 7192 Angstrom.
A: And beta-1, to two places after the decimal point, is 2.13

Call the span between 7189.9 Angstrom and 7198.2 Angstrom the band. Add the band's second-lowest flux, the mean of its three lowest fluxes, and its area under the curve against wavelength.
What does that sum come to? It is 20.2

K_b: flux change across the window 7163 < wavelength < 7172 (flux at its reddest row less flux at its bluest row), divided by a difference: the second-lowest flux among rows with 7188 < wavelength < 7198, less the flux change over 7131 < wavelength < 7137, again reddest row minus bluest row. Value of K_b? -0.01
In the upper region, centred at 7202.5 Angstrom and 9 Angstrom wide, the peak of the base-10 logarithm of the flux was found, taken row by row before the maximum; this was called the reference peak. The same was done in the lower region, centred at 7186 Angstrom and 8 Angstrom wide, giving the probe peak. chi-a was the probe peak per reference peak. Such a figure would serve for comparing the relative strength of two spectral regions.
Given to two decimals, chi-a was 0.99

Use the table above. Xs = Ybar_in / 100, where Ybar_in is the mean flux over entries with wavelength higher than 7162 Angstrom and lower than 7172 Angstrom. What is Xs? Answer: 0.0193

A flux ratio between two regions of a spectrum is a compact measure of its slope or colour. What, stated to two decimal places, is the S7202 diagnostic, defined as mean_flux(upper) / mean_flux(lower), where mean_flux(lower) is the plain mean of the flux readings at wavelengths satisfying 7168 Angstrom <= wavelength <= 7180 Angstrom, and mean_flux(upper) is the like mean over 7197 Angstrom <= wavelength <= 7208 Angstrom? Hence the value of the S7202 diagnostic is 0.98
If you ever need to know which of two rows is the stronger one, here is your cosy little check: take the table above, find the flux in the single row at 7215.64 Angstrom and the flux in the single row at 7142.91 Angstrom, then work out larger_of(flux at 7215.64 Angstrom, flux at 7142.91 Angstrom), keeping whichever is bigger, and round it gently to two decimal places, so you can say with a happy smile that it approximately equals 1.94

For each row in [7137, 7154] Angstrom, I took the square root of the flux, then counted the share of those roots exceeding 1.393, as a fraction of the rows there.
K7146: 0.40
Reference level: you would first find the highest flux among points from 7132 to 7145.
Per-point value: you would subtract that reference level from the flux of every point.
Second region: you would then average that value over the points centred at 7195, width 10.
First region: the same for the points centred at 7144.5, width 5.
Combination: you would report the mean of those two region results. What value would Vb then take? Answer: -0.092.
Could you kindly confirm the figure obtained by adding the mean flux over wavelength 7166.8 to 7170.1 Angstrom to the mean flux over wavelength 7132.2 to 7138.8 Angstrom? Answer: 3.96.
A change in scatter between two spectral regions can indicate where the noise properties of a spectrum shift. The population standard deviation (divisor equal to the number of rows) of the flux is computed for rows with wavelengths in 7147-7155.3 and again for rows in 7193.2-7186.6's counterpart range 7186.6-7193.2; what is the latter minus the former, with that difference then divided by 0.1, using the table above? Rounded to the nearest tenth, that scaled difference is 0.0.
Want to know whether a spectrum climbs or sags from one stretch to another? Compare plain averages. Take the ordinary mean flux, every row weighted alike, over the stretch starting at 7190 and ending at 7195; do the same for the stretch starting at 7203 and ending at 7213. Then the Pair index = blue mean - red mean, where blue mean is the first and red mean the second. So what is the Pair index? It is 0.09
